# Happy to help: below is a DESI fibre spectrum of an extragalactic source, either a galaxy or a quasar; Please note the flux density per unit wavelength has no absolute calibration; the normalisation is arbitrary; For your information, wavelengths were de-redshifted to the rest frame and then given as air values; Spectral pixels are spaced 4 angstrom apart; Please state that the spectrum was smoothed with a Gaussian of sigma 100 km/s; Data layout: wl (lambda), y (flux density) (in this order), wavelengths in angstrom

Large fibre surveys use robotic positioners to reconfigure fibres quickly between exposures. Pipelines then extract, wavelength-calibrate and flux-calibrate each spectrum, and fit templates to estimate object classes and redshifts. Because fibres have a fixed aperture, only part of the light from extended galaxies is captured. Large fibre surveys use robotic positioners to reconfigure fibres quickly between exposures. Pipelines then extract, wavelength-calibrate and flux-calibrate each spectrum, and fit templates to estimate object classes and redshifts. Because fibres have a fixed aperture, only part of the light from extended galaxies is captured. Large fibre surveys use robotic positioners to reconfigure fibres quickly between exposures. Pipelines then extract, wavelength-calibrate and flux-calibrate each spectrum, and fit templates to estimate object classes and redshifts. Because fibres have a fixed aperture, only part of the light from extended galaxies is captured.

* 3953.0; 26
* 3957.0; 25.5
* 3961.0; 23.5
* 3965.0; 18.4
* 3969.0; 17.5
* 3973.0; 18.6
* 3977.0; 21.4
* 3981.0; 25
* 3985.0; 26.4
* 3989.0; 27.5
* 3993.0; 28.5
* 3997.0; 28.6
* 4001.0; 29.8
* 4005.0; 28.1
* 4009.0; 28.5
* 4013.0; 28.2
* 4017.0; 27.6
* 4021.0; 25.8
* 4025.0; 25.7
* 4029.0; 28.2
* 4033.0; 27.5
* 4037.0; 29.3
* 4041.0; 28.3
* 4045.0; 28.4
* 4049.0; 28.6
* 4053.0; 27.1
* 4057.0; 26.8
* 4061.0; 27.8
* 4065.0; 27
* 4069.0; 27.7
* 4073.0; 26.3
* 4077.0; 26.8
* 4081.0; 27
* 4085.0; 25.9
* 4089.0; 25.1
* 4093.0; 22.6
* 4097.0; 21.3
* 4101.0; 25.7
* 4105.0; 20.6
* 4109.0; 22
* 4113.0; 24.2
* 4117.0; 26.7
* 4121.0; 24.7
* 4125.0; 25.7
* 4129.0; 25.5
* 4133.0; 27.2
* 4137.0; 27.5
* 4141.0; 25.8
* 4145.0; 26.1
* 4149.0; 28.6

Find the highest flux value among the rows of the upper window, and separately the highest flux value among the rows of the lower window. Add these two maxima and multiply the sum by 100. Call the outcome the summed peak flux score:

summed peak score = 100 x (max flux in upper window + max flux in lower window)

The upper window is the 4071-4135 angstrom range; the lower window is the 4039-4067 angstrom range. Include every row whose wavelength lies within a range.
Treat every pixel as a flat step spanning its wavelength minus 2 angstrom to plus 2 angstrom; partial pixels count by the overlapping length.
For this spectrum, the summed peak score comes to 5580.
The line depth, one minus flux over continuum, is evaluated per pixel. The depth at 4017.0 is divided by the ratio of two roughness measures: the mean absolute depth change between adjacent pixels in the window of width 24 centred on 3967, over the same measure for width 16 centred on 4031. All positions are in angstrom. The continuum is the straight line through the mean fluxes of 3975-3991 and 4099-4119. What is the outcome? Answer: -0.1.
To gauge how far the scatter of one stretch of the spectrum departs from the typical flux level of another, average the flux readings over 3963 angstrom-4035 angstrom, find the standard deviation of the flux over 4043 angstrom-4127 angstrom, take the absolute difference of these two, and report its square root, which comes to 4.8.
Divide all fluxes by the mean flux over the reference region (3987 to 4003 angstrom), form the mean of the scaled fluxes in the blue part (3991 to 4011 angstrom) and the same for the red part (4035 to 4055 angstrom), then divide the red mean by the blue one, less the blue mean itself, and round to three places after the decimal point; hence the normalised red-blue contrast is -0.016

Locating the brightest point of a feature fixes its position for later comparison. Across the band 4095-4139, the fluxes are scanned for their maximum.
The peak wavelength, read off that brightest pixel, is 4137.0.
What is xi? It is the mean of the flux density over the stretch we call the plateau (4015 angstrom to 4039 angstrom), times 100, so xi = 2735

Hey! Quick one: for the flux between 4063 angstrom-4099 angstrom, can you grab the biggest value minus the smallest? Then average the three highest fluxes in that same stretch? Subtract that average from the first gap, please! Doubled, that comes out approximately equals -42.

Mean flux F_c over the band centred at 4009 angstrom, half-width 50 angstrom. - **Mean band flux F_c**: 26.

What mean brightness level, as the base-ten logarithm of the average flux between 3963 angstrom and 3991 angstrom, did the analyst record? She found 1.34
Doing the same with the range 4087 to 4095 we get 1.38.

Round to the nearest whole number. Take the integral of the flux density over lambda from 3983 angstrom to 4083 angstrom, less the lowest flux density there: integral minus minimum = 2740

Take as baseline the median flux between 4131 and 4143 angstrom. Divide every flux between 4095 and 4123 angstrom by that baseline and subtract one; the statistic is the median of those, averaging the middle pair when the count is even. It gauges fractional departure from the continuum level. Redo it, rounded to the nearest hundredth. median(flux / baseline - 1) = -0.11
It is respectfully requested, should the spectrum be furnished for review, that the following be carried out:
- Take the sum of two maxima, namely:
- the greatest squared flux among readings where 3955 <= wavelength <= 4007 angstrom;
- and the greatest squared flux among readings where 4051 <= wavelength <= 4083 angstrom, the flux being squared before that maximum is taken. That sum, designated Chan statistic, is 1661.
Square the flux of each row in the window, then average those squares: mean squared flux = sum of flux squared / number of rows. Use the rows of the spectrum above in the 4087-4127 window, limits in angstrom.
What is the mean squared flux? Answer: 573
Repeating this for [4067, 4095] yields 674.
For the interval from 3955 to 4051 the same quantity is 690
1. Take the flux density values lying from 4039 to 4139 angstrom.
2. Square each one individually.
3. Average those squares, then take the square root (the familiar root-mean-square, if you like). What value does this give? 26.0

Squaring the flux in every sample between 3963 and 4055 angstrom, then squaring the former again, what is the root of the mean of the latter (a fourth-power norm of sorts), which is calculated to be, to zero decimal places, 720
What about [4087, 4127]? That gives 581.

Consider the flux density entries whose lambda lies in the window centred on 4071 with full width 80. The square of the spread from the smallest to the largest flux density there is 76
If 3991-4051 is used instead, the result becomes 17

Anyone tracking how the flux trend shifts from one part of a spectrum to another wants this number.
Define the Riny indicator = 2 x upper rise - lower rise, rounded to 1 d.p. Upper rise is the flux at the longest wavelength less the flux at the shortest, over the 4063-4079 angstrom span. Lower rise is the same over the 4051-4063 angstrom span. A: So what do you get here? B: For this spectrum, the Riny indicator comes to -1.1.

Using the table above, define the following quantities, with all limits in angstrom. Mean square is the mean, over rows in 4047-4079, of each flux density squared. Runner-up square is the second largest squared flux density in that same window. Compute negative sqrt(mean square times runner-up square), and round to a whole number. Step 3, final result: -758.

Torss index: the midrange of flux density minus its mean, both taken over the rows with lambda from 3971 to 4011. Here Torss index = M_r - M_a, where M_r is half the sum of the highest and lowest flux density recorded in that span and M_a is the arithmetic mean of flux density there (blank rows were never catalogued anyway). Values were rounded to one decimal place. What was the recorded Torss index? -2.0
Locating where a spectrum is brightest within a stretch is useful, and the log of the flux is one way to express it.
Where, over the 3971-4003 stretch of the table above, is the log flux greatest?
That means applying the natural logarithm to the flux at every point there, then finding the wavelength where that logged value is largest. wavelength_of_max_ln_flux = 4001.0 angstrom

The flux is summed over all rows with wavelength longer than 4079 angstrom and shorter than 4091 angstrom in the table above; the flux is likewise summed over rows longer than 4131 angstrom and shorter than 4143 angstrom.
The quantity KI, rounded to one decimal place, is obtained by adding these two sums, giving 158.5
